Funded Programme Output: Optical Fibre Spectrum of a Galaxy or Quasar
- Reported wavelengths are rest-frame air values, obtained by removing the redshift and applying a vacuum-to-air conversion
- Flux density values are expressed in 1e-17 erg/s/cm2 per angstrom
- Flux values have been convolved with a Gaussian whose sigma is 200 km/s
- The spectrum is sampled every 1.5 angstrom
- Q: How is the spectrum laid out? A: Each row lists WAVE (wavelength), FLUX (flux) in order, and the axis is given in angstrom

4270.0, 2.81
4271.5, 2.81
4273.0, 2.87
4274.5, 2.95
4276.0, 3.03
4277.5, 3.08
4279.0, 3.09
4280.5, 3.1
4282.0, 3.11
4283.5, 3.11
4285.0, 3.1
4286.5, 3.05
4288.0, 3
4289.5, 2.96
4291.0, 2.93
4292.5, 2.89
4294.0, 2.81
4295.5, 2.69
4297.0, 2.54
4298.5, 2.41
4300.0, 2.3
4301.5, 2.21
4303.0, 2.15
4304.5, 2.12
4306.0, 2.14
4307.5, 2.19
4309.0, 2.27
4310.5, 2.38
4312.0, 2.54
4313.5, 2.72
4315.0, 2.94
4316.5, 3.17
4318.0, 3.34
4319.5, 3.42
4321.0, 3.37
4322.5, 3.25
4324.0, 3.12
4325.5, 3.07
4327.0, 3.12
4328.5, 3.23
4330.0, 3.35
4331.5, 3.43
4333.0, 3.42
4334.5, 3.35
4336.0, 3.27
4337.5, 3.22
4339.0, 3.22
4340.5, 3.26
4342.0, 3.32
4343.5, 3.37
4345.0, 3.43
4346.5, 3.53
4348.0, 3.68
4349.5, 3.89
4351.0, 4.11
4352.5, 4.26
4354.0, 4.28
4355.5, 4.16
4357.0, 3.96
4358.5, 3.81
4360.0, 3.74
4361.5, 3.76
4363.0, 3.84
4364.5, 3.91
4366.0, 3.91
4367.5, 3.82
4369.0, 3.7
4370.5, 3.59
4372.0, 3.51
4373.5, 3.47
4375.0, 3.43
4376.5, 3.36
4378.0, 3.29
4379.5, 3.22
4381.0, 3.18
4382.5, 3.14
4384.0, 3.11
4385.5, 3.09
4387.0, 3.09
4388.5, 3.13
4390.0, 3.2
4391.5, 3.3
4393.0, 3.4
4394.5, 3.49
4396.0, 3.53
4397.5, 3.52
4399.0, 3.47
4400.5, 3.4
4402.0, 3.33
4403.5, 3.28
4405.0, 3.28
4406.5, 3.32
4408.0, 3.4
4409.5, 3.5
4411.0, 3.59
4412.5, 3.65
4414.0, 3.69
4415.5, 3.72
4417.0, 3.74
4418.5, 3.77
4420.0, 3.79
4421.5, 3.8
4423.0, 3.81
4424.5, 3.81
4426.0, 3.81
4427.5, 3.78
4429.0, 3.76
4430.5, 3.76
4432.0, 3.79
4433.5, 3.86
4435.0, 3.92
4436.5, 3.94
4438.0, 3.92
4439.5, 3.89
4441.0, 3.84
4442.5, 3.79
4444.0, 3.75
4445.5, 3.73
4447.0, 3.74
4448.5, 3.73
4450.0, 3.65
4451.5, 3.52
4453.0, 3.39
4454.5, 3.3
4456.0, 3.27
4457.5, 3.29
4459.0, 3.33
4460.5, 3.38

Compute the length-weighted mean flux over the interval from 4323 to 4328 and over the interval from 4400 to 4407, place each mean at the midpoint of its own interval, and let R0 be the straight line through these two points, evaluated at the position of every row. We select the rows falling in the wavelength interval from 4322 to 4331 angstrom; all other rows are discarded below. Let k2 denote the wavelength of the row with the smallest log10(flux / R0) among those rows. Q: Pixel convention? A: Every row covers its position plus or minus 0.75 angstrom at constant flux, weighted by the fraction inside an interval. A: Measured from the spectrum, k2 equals 4325.5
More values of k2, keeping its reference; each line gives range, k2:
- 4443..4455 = 4454.5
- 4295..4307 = 4304.5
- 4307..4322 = 4307.5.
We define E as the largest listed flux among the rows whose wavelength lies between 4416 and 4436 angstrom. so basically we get 3.92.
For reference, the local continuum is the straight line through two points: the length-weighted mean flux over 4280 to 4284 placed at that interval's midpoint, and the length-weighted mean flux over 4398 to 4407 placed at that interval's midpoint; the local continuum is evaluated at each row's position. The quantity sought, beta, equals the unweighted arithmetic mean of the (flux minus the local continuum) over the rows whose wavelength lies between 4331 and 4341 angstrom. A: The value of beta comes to 0.09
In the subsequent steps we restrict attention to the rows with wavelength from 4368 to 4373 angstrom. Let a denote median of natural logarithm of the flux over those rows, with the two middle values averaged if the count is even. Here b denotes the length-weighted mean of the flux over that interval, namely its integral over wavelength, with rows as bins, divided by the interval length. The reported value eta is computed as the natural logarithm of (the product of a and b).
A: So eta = 1.53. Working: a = 1.28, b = 3.6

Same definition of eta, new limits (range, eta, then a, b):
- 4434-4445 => 1.66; 1.36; 3.9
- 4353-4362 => 1.68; 1.36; 4.0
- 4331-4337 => 1.41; 1.22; 3.4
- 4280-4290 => 1.24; 1.13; 3.1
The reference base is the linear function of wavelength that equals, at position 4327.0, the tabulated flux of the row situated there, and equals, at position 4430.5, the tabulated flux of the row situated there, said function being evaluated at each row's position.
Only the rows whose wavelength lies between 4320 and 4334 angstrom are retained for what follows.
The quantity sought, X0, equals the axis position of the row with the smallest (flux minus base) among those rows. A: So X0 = 4325.5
